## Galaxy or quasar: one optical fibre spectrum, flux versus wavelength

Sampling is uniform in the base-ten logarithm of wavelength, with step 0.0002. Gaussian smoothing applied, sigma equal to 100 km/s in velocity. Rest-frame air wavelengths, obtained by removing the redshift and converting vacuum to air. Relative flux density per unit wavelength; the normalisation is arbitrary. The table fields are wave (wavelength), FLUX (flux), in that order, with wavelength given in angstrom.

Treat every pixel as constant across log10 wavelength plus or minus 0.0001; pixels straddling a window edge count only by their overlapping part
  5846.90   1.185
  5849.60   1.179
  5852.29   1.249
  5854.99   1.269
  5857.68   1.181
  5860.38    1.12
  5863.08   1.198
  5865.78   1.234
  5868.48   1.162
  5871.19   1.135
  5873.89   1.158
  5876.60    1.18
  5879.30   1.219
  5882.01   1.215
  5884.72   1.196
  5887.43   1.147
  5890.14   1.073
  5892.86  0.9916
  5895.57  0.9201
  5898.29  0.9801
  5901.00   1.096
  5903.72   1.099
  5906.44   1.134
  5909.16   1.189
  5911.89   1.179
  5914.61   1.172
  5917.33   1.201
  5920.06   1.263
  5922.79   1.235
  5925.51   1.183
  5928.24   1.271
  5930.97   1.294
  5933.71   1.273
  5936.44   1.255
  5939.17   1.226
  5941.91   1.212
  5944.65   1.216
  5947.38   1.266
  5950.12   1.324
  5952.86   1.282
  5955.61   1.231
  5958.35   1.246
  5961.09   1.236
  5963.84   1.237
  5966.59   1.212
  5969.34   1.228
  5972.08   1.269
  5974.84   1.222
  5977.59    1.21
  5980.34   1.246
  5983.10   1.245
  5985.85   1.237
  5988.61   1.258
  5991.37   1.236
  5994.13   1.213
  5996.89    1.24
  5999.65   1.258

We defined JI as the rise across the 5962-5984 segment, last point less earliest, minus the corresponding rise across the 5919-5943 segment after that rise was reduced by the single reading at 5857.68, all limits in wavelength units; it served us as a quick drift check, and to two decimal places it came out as 1.24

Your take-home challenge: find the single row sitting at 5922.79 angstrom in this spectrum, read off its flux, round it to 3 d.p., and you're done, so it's 1.235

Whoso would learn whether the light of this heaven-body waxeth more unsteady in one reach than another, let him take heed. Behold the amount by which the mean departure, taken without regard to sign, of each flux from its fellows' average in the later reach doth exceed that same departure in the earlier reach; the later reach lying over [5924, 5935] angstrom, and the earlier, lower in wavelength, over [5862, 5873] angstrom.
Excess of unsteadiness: 0.002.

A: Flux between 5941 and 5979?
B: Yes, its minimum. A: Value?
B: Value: 1.21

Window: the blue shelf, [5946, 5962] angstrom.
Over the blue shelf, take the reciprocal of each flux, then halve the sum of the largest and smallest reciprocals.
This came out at 0.784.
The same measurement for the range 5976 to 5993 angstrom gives 0.811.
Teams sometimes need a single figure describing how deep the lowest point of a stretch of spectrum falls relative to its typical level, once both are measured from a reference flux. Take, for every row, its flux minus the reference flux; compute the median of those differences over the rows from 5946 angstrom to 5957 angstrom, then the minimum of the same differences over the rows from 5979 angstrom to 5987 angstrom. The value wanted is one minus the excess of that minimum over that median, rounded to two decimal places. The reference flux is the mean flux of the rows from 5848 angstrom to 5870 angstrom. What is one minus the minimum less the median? 1.04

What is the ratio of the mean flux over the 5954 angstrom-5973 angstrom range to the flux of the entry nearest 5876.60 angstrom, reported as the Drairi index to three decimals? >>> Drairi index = 1.048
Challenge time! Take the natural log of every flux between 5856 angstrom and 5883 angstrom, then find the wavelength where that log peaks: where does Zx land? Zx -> 5865.78 angstrom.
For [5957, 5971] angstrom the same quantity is 5958.35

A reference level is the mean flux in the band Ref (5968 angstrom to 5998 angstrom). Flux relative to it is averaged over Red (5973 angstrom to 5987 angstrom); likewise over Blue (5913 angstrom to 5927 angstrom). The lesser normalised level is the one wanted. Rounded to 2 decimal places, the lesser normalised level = 0.98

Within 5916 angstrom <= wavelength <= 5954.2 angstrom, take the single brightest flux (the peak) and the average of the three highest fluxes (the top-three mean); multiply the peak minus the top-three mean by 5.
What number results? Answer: 0.12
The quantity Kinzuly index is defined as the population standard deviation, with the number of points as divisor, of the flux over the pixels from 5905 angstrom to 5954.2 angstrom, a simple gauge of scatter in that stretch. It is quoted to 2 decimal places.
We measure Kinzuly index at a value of 0.05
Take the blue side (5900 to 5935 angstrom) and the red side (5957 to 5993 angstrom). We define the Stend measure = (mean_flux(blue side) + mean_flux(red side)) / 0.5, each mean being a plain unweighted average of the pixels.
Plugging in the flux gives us 4.87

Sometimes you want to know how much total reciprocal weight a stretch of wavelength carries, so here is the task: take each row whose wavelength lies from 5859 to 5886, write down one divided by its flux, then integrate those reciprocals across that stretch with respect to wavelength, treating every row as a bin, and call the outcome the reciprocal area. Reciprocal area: 22.9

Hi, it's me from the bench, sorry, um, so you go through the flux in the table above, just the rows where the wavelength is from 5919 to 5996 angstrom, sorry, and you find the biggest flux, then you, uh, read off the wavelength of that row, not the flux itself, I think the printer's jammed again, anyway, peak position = 5950.12 angstrom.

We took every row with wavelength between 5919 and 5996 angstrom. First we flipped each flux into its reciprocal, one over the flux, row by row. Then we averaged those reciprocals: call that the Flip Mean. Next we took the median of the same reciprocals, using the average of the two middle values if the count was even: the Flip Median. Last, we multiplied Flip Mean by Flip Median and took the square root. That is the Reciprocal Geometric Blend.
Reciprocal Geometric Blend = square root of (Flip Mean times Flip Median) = 0.806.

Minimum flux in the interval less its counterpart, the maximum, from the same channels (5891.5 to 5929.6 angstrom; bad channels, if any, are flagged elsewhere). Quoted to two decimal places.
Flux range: -0.35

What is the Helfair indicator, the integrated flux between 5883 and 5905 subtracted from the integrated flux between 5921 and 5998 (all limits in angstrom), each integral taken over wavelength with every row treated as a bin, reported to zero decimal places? 72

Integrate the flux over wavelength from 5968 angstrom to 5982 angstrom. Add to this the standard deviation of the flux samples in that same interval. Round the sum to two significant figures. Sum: 17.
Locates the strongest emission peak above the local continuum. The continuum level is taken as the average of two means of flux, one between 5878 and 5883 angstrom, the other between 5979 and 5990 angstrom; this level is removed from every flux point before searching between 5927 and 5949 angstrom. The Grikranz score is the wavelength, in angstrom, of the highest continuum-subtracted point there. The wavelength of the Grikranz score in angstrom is 5930.97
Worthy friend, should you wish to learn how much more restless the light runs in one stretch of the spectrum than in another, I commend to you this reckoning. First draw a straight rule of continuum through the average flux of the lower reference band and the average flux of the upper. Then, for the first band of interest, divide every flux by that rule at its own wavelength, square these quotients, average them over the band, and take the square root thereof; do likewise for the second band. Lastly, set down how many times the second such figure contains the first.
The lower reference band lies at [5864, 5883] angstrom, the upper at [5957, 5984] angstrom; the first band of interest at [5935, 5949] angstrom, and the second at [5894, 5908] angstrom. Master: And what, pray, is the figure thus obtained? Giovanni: 0.86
